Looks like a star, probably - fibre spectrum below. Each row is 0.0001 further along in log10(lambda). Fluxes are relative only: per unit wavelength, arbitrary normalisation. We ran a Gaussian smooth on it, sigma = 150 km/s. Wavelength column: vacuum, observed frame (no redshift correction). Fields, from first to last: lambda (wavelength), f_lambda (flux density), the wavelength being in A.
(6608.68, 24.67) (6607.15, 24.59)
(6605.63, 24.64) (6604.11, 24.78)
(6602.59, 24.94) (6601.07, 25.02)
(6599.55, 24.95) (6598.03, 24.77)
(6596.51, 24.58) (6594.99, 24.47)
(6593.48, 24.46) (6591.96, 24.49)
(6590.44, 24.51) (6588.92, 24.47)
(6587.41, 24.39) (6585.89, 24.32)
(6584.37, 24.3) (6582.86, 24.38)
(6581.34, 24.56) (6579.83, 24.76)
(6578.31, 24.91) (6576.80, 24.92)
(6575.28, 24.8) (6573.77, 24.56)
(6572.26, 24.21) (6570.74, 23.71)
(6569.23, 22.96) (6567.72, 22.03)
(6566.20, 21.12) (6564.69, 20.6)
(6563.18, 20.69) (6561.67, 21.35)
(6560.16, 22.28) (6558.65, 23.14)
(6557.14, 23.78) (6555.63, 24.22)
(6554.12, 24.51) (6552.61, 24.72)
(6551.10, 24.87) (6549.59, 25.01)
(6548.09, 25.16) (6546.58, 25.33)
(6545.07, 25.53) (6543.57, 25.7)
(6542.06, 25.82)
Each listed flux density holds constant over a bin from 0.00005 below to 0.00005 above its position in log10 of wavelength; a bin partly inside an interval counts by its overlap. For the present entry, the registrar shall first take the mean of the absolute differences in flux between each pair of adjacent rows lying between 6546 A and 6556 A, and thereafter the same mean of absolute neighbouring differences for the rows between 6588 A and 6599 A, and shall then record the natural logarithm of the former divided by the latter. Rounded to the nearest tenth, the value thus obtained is 1.0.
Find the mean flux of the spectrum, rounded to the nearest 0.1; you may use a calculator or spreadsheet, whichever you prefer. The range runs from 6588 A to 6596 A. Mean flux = 24.5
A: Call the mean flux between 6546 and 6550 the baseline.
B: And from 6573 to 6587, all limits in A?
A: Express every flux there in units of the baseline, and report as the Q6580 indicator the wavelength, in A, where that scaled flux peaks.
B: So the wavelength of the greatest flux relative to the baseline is 6576.80 A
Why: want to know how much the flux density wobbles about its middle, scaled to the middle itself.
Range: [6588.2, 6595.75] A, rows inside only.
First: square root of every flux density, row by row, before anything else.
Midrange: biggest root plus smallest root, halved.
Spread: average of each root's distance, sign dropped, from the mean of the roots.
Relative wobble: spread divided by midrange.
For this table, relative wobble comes 0.000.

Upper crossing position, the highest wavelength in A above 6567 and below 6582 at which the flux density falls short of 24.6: 6581.34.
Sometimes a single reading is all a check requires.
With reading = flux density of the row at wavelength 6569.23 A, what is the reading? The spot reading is 22.96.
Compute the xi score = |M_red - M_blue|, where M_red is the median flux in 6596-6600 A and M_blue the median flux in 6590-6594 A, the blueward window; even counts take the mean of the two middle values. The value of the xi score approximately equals 0.28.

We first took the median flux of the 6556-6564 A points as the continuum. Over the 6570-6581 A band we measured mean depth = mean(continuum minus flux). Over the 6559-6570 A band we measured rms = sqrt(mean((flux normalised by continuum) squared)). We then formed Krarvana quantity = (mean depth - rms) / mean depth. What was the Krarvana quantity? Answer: 1.43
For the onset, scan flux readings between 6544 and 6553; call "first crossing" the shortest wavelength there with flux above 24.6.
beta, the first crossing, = 6545.07 A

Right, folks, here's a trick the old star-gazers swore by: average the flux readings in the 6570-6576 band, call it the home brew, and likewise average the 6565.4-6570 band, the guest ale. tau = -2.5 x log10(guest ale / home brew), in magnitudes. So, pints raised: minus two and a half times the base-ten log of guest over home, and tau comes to 0.11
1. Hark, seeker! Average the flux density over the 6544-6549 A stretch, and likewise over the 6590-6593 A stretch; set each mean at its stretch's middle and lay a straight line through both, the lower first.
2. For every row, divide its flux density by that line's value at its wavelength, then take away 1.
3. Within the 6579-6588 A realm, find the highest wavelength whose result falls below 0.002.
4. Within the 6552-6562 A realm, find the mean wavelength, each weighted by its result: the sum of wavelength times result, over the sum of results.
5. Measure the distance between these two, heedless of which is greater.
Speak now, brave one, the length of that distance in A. 28.4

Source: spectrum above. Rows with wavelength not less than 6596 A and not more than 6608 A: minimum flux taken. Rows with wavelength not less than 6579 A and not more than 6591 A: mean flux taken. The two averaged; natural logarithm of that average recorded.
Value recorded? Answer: 3.20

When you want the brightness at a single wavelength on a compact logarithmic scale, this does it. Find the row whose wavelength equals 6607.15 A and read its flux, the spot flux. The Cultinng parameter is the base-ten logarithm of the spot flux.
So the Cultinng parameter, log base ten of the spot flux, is 1.39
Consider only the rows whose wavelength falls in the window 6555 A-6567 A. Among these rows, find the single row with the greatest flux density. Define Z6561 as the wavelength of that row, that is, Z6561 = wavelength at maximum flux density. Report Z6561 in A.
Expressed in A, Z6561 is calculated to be 6555.63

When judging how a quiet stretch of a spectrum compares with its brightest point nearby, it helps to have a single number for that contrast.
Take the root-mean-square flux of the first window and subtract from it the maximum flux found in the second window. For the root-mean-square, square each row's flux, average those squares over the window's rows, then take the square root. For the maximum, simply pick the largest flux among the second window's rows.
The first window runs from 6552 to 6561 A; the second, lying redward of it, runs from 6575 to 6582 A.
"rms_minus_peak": -1.1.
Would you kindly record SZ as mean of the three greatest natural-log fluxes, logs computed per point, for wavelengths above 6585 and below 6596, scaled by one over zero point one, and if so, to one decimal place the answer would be 32.0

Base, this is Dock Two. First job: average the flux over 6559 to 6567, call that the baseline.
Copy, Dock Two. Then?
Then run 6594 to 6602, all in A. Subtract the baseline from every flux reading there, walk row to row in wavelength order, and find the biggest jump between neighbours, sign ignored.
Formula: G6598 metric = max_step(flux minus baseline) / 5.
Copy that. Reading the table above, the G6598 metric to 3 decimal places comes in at 0.038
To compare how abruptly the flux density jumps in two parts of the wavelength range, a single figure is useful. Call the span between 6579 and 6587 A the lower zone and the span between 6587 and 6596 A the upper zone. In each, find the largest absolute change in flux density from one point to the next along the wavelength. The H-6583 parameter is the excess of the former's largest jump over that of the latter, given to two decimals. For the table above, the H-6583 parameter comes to 0.12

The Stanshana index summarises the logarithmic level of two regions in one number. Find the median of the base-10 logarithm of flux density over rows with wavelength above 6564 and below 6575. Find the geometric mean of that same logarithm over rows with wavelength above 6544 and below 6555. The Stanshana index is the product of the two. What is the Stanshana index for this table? 1.90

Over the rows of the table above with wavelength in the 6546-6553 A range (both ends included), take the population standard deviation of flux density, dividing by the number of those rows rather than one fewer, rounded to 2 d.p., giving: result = 0.21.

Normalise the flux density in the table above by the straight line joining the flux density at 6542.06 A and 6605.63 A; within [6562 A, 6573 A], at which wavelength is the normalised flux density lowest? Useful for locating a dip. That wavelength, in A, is 6564.69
